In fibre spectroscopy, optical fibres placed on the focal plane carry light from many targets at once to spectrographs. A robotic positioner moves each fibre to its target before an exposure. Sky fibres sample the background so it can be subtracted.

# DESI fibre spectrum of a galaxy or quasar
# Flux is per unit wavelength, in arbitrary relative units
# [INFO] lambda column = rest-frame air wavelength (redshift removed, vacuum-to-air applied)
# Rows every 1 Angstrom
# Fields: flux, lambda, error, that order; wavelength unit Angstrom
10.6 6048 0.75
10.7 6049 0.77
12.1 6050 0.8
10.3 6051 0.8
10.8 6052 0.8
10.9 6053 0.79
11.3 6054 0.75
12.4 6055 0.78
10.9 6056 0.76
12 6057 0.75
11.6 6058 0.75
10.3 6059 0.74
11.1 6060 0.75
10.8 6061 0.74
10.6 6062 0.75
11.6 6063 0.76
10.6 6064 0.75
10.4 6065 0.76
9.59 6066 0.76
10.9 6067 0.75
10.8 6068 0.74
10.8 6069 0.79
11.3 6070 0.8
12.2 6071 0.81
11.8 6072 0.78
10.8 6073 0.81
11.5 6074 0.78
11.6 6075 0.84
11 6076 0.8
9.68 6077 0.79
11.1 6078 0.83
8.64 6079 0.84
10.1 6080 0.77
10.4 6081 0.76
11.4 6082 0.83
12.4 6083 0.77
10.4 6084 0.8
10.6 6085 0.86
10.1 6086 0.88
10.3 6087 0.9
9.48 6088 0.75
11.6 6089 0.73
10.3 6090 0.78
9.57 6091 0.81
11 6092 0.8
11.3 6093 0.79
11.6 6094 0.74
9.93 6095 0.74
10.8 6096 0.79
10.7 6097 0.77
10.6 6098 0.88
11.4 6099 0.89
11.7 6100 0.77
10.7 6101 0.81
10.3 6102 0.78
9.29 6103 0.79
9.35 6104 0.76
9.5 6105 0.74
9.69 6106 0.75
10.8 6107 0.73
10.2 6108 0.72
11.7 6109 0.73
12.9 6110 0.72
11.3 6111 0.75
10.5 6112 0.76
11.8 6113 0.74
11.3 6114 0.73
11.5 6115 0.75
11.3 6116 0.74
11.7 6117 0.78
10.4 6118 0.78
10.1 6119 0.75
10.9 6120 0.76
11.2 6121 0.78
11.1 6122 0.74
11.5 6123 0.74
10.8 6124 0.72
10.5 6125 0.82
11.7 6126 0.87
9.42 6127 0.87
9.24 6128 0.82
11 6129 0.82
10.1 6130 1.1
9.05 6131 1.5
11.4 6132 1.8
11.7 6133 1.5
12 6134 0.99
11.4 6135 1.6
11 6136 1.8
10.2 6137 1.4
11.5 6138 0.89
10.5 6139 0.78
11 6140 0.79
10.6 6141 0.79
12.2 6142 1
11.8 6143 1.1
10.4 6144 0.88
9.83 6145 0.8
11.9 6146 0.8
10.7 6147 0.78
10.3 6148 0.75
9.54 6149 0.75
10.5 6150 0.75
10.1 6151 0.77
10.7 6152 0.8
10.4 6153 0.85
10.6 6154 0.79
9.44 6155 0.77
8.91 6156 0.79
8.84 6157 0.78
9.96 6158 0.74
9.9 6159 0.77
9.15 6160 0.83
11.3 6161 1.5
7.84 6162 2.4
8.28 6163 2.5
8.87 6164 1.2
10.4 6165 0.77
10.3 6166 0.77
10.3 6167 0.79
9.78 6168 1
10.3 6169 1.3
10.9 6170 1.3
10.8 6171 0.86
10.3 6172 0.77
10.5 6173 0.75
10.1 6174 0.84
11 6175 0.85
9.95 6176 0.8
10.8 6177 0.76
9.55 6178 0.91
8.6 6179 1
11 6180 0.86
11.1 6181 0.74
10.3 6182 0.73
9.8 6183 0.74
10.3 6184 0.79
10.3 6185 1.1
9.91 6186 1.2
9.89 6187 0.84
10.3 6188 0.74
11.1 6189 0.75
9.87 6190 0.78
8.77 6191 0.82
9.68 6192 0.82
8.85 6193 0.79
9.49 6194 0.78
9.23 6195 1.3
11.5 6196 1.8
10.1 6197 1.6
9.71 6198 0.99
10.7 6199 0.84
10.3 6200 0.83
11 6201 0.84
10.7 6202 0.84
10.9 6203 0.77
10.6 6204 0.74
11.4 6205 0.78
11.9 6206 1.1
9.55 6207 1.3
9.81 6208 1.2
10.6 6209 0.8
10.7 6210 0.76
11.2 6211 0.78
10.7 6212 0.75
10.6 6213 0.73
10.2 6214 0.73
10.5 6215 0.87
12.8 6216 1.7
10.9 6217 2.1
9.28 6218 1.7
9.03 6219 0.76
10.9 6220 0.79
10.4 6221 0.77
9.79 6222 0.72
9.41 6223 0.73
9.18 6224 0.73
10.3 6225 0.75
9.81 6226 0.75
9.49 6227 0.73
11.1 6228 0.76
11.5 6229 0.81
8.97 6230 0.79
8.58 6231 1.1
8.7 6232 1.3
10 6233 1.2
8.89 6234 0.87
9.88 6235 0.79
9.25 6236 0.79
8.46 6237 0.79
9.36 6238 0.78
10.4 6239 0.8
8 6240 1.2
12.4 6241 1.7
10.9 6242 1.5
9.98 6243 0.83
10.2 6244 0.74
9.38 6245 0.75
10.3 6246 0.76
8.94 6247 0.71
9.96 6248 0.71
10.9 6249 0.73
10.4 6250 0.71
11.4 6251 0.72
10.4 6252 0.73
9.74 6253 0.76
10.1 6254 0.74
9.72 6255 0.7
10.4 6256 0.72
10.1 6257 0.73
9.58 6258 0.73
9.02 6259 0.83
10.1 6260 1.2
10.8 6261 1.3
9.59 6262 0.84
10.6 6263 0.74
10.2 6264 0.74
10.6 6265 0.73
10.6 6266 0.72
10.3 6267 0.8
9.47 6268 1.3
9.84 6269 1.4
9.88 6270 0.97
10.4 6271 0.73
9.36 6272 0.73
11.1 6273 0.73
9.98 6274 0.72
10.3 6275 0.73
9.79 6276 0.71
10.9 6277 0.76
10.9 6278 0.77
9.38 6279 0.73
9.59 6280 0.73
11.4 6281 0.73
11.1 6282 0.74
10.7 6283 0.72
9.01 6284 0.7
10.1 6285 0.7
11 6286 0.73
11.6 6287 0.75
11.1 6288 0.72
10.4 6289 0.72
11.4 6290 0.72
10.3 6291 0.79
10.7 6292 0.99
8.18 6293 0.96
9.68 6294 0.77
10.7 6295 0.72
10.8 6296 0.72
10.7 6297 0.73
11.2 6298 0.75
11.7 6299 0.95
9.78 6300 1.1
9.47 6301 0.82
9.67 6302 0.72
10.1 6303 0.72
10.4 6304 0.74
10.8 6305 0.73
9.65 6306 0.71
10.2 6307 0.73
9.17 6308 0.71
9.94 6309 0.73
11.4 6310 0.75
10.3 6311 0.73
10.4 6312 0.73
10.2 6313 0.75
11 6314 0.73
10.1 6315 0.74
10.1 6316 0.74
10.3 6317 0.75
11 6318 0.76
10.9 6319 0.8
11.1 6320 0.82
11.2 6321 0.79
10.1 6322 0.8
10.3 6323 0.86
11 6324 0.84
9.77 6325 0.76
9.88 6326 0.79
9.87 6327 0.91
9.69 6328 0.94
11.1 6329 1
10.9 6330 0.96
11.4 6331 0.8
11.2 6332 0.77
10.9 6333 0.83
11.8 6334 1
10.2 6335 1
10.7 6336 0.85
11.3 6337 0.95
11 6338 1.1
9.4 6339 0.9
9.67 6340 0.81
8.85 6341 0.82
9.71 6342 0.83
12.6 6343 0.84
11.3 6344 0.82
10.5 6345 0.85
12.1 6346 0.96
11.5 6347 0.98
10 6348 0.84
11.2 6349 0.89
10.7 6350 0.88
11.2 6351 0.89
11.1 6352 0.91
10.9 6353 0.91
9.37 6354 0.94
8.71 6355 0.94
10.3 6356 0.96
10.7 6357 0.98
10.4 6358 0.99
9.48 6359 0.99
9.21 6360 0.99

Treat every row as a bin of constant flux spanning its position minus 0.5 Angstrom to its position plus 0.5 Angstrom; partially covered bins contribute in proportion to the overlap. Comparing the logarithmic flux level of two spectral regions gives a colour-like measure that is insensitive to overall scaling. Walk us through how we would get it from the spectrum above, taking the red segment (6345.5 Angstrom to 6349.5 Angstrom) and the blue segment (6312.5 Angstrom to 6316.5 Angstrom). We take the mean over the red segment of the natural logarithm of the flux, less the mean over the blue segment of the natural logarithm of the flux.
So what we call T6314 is 0.077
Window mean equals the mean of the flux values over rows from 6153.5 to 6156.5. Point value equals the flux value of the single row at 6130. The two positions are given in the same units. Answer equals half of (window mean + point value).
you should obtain 9.9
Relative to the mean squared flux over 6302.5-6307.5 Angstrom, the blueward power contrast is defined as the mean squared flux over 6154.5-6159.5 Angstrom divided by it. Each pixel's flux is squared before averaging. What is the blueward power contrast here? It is 0.85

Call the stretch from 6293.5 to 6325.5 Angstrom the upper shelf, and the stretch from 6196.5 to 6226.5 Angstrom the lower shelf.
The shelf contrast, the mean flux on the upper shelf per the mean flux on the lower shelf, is 1.00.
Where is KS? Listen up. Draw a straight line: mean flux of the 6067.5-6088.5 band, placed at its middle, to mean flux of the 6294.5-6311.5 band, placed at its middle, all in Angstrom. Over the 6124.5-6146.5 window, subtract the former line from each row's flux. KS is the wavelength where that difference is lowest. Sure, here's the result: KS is 6131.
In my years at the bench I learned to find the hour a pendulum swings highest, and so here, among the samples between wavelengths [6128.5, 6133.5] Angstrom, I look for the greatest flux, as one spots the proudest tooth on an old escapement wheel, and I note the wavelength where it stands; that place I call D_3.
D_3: 6133 Angstrom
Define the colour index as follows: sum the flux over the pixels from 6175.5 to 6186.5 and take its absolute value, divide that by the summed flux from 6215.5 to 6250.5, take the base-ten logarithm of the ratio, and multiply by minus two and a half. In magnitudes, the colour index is 1.2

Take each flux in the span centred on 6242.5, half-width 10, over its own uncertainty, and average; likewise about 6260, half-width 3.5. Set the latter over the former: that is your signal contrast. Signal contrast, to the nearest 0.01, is 0.96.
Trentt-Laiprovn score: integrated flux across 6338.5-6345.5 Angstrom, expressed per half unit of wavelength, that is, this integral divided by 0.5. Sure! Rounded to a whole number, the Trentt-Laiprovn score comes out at 144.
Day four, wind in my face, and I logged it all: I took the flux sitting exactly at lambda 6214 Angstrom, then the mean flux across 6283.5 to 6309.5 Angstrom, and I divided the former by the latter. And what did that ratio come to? 0.99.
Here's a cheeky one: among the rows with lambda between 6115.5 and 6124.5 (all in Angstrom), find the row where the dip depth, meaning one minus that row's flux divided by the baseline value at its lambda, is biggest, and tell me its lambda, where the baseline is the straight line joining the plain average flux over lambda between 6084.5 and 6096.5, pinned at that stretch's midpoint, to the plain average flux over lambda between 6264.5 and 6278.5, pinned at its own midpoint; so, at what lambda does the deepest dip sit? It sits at 6119 Angstrom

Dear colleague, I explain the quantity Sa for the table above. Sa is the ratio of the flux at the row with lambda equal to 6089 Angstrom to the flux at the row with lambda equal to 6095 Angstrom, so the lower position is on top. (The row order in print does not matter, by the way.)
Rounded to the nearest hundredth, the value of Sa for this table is 1.17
